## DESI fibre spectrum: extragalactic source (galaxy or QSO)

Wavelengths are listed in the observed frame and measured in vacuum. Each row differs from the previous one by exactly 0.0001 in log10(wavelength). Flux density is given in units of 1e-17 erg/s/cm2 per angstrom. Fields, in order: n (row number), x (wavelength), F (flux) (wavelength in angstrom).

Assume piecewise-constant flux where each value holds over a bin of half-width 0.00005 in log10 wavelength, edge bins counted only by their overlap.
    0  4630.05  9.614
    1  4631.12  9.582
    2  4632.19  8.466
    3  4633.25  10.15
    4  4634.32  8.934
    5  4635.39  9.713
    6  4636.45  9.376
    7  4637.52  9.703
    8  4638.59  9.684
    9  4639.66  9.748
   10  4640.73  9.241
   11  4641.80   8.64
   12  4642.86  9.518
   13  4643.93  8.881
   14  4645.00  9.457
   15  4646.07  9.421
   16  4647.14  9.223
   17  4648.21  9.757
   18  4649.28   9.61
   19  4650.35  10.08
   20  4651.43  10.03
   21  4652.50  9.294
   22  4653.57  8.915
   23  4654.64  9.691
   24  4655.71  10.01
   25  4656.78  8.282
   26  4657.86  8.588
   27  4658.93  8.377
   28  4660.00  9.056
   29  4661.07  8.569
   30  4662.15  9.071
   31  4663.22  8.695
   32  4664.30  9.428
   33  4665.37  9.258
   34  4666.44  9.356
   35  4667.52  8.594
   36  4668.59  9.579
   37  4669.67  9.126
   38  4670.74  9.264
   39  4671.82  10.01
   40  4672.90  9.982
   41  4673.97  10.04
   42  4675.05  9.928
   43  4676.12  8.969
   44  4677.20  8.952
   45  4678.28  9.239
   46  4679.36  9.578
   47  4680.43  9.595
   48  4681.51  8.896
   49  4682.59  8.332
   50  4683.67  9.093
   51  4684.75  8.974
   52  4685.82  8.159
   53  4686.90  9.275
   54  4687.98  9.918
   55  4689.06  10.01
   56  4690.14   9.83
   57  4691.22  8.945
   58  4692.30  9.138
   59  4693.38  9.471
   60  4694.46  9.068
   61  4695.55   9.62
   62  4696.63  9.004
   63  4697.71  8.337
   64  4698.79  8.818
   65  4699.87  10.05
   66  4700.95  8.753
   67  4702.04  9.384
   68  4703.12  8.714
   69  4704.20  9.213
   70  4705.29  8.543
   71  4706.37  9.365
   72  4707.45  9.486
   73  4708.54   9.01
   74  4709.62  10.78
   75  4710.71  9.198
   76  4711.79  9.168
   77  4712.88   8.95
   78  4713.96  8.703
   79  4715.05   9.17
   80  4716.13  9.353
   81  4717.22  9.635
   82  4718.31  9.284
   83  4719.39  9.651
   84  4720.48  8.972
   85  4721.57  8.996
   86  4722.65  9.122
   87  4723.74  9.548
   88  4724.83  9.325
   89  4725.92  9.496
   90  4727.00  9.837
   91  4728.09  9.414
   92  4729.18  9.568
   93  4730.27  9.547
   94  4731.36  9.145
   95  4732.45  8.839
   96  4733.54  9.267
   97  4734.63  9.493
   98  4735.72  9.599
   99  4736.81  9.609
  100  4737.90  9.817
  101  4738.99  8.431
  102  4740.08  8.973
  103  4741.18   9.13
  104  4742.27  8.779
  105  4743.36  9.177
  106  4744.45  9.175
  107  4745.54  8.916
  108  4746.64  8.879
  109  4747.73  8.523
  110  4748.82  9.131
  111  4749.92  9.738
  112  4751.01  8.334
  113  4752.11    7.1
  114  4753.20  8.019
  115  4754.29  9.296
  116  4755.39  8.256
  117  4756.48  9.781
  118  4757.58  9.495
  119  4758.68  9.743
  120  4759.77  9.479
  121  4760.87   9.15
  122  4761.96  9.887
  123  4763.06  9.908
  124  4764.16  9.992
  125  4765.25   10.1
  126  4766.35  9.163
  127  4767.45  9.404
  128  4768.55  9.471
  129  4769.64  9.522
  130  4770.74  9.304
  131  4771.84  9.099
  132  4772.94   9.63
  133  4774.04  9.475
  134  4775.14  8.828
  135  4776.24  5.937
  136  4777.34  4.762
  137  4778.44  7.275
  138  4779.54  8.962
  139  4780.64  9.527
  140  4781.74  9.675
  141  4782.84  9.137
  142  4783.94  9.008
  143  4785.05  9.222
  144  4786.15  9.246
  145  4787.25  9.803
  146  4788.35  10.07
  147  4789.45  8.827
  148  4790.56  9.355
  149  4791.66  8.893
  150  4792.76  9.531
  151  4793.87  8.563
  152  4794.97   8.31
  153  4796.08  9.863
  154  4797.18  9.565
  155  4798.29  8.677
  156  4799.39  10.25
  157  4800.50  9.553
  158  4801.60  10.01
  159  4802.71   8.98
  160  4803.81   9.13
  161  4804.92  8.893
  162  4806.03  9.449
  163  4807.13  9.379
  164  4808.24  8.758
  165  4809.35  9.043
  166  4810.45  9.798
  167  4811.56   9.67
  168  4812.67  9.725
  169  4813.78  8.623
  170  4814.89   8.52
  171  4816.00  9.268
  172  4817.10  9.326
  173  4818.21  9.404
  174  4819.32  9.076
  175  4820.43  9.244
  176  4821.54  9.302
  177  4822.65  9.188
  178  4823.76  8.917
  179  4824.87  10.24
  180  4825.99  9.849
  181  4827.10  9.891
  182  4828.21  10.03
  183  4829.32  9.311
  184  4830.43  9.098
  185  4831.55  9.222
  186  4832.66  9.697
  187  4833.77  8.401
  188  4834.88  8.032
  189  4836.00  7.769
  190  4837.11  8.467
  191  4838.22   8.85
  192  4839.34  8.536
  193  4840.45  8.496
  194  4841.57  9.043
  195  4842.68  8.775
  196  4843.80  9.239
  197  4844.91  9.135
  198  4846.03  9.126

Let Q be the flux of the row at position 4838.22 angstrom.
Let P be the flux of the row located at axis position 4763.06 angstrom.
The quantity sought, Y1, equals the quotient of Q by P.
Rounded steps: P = 9.908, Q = 8.85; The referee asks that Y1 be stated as 0.89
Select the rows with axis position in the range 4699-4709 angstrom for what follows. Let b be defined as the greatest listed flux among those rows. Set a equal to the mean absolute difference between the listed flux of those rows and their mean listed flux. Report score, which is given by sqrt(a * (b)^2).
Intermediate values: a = 0.37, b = 10.05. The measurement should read 6.1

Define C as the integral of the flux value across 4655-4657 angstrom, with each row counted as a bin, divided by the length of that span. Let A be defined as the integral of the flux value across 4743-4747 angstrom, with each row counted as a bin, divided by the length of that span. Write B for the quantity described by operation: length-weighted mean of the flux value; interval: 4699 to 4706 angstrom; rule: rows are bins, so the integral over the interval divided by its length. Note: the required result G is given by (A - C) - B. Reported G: -9.4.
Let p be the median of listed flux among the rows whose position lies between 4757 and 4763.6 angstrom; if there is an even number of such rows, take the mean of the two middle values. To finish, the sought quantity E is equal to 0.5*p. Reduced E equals 4.81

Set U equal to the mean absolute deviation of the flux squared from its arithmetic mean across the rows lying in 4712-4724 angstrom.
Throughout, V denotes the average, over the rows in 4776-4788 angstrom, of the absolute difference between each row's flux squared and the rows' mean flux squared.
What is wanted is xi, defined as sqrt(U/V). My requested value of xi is 0.48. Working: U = 4.7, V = 20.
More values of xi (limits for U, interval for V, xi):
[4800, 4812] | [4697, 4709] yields 0.93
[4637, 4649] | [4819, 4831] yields 0.84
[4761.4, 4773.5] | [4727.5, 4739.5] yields 0.99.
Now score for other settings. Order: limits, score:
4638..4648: 5.2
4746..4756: 7.5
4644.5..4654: 5.5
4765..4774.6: 4.5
